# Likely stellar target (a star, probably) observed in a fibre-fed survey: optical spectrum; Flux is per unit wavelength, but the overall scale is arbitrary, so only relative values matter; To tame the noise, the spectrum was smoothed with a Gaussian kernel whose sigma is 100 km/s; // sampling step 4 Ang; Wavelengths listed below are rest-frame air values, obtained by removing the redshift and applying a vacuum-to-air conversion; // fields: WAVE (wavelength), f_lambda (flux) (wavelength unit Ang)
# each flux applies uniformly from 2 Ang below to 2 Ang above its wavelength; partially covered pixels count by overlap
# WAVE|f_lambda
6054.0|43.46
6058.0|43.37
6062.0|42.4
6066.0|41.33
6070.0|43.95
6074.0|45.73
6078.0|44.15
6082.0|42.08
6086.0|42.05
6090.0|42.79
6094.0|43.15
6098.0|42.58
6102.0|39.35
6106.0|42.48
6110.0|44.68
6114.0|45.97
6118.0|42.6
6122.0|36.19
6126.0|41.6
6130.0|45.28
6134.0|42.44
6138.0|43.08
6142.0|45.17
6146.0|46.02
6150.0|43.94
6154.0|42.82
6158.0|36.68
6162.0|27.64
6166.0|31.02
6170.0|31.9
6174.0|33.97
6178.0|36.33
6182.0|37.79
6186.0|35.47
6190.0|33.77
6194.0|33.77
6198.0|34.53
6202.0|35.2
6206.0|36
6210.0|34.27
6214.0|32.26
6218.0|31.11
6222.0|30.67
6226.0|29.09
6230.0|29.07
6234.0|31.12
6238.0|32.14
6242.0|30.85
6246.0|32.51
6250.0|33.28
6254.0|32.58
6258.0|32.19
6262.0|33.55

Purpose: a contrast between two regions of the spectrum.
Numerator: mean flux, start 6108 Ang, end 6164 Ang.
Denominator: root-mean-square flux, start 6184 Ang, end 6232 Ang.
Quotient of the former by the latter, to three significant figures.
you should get 1.26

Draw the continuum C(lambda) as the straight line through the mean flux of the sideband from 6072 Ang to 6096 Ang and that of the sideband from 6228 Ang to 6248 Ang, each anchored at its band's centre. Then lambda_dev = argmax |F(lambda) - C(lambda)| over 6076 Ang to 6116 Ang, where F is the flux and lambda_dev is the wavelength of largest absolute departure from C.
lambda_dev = 6114.0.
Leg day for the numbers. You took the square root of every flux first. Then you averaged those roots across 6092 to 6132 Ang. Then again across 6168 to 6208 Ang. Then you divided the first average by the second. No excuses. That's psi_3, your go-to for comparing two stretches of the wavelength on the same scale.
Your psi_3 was 1.10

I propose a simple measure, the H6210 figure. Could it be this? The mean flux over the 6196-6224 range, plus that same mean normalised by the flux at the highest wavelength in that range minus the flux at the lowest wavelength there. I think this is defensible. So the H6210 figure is 25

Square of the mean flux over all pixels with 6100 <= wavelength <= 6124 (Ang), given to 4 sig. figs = 1754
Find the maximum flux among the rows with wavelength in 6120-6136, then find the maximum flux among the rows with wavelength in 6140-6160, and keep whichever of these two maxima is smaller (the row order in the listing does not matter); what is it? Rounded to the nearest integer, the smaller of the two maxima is 45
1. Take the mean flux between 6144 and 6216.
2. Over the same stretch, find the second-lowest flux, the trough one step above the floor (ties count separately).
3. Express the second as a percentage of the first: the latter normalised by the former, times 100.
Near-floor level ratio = 86.8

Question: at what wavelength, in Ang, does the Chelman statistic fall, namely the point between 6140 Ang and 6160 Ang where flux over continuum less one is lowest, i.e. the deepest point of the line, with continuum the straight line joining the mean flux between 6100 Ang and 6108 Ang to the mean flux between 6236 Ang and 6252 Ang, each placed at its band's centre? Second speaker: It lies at 6158.0 Ang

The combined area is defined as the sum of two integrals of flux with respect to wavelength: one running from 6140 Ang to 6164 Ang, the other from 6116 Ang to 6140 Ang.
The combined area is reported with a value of 1974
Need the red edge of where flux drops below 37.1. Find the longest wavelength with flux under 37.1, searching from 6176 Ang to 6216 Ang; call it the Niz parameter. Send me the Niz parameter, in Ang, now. 6214.0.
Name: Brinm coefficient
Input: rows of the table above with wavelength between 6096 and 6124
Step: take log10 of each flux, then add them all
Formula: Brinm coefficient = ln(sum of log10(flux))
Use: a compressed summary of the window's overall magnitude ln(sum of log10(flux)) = 2.43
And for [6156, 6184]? 2.37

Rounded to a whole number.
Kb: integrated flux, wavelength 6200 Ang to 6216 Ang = 551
